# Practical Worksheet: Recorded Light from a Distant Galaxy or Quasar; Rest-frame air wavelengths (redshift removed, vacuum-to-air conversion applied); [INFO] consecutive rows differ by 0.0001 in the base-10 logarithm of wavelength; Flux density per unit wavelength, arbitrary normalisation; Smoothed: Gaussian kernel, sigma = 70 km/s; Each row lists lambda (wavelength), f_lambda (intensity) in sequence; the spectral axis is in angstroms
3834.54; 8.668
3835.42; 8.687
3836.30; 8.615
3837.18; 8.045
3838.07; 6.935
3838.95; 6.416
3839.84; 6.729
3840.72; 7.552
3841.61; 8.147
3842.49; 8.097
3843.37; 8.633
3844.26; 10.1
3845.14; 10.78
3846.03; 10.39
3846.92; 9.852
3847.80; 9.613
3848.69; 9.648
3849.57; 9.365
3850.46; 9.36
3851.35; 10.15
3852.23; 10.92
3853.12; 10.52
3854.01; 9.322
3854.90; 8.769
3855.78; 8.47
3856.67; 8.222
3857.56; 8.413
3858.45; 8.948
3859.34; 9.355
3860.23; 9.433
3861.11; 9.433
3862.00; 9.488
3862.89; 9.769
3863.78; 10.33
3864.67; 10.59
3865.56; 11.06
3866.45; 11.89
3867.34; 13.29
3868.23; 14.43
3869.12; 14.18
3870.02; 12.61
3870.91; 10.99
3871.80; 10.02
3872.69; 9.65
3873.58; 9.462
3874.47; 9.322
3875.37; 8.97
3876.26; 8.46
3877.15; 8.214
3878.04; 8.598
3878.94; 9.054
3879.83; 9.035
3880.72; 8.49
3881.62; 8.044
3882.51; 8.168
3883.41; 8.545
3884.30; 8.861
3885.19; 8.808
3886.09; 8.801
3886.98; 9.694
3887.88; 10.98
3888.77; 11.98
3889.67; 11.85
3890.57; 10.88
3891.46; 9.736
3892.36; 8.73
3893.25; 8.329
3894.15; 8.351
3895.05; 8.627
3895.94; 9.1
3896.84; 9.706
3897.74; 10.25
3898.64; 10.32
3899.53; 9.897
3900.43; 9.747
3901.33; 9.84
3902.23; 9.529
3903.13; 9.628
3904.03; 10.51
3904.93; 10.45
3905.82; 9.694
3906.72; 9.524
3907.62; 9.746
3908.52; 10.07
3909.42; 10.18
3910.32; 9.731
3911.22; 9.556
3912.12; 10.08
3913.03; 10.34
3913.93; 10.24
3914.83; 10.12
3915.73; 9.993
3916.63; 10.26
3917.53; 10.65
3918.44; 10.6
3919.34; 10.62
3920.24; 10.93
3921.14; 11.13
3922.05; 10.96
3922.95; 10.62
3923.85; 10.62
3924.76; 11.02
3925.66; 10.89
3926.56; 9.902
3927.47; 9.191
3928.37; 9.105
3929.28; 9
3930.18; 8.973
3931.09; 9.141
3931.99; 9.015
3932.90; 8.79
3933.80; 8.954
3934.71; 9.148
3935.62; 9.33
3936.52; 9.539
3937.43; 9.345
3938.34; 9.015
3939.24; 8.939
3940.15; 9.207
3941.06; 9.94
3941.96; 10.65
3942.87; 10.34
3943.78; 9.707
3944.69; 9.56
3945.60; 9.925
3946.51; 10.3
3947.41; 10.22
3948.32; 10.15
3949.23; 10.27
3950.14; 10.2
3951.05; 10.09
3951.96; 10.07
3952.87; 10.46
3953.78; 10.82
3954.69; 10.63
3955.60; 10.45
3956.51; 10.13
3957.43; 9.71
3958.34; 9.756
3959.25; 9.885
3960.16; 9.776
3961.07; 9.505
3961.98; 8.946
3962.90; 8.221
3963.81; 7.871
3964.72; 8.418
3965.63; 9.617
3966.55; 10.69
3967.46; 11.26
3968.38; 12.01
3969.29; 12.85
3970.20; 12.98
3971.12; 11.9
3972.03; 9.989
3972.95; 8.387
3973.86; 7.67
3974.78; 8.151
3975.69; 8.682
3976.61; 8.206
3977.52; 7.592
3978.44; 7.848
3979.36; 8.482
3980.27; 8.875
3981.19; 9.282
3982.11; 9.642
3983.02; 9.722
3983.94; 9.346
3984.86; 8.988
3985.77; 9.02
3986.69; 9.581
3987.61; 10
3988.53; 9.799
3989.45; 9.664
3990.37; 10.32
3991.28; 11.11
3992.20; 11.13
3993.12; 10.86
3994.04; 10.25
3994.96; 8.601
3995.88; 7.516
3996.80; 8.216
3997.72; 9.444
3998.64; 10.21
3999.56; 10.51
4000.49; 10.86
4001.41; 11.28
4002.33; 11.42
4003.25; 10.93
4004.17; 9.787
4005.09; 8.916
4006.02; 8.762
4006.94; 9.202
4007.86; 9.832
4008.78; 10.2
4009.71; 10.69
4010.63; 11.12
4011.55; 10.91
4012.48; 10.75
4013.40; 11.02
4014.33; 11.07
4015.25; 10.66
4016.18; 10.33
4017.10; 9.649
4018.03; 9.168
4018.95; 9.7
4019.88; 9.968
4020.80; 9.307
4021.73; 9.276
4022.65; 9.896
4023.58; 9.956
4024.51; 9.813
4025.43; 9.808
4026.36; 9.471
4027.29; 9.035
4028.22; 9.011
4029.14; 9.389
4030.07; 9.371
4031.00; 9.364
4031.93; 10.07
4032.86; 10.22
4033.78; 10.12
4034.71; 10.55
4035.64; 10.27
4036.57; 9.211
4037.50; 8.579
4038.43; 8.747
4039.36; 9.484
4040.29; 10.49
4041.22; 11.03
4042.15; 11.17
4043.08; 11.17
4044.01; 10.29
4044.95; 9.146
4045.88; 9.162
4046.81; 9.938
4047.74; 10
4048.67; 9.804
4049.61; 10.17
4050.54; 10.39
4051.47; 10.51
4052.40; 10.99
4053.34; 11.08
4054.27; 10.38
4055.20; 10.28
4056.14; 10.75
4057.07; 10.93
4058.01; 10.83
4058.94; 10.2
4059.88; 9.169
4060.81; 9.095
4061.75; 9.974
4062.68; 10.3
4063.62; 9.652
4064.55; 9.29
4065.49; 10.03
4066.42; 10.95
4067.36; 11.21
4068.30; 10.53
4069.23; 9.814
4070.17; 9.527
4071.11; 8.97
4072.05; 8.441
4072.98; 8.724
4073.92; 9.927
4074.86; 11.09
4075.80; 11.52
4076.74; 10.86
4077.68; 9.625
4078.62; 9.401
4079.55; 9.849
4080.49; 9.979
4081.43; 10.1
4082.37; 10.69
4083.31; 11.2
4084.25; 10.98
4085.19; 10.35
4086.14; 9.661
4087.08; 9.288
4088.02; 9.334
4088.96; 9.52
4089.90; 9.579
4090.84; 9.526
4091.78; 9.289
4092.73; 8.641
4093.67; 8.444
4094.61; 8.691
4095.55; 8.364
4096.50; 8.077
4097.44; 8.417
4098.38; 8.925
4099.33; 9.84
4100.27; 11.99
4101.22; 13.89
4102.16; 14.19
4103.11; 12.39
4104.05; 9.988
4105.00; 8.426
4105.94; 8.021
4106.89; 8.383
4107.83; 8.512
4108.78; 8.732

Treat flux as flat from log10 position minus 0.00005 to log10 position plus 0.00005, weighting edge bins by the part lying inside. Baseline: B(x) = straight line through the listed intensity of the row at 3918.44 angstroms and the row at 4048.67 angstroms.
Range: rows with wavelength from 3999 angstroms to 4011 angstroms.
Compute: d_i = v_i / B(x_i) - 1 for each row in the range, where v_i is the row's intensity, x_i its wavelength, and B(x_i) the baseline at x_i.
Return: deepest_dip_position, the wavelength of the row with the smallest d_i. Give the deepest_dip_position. 4006.02 angstroms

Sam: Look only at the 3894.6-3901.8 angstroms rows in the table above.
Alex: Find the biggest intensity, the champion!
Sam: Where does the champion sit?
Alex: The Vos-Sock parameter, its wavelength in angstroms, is 3898.64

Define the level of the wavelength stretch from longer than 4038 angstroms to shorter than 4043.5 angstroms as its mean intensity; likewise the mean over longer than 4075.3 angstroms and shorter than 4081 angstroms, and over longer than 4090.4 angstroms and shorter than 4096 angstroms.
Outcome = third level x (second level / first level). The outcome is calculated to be 8.7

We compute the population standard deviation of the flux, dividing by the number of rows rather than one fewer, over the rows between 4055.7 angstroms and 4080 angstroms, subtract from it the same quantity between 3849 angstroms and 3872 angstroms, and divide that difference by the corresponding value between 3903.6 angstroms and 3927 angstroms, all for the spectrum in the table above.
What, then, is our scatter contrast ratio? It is -1.8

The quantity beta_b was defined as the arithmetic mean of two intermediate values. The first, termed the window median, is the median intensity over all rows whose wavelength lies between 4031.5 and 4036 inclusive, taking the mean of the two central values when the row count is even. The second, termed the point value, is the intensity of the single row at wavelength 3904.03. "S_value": 10.4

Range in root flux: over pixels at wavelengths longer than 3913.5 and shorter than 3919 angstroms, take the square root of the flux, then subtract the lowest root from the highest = 0.10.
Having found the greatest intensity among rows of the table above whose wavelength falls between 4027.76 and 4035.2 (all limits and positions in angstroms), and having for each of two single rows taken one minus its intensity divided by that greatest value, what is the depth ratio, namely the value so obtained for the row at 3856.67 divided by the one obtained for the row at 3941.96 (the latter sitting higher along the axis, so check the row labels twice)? -23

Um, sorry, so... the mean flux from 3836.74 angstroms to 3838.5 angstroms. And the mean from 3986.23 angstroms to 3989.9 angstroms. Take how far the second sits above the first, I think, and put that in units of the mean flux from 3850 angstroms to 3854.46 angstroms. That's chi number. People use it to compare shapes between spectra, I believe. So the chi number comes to 0.23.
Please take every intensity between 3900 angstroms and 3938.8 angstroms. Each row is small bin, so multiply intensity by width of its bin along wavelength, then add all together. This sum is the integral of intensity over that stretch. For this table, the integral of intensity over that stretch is 384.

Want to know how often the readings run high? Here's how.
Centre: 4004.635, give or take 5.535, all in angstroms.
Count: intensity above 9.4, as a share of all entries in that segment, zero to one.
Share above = 0.75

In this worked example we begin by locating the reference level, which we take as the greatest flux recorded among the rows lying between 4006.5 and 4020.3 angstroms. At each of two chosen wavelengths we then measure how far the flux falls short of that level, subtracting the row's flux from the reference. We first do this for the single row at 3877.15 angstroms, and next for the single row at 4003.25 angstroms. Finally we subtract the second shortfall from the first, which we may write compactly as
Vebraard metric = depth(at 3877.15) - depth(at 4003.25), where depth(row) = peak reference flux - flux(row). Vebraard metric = 2.7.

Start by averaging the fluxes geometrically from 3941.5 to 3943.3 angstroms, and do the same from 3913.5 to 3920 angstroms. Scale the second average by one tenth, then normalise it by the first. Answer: 0.099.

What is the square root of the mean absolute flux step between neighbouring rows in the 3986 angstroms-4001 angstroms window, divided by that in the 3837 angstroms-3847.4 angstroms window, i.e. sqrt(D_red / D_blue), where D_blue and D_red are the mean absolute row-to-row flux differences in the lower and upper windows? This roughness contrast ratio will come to 0.98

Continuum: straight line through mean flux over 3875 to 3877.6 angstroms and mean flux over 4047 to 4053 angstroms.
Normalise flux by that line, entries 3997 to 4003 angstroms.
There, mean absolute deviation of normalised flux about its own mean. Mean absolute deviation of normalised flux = 0.056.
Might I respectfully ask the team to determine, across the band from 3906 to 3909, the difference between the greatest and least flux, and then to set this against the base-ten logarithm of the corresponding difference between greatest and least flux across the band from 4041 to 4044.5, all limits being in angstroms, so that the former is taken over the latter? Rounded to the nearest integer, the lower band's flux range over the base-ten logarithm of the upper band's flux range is -10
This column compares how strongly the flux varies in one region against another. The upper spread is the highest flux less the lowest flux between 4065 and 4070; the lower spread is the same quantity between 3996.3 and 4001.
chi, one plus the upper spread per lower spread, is 1.53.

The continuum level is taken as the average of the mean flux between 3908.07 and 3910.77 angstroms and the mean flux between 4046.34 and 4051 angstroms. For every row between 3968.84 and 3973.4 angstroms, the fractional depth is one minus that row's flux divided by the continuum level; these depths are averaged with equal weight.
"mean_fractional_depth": -0.12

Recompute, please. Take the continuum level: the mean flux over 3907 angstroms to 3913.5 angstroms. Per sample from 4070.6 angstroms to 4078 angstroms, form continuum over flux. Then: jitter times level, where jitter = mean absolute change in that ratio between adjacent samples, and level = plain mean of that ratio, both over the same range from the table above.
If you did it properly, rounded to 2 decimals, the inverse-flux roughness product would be 0.08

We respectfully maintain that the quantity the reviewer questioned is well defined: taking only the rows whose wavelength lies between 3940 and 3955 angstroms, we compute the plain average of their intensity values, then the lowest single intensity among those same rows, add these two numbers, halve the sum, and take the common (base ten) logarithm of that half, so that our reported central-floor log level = 0.986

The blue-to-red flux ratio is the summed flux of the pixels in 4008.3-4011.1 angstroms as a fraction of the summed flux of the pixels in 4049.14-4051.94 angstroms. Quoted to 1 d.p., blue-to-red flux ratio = 1.0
